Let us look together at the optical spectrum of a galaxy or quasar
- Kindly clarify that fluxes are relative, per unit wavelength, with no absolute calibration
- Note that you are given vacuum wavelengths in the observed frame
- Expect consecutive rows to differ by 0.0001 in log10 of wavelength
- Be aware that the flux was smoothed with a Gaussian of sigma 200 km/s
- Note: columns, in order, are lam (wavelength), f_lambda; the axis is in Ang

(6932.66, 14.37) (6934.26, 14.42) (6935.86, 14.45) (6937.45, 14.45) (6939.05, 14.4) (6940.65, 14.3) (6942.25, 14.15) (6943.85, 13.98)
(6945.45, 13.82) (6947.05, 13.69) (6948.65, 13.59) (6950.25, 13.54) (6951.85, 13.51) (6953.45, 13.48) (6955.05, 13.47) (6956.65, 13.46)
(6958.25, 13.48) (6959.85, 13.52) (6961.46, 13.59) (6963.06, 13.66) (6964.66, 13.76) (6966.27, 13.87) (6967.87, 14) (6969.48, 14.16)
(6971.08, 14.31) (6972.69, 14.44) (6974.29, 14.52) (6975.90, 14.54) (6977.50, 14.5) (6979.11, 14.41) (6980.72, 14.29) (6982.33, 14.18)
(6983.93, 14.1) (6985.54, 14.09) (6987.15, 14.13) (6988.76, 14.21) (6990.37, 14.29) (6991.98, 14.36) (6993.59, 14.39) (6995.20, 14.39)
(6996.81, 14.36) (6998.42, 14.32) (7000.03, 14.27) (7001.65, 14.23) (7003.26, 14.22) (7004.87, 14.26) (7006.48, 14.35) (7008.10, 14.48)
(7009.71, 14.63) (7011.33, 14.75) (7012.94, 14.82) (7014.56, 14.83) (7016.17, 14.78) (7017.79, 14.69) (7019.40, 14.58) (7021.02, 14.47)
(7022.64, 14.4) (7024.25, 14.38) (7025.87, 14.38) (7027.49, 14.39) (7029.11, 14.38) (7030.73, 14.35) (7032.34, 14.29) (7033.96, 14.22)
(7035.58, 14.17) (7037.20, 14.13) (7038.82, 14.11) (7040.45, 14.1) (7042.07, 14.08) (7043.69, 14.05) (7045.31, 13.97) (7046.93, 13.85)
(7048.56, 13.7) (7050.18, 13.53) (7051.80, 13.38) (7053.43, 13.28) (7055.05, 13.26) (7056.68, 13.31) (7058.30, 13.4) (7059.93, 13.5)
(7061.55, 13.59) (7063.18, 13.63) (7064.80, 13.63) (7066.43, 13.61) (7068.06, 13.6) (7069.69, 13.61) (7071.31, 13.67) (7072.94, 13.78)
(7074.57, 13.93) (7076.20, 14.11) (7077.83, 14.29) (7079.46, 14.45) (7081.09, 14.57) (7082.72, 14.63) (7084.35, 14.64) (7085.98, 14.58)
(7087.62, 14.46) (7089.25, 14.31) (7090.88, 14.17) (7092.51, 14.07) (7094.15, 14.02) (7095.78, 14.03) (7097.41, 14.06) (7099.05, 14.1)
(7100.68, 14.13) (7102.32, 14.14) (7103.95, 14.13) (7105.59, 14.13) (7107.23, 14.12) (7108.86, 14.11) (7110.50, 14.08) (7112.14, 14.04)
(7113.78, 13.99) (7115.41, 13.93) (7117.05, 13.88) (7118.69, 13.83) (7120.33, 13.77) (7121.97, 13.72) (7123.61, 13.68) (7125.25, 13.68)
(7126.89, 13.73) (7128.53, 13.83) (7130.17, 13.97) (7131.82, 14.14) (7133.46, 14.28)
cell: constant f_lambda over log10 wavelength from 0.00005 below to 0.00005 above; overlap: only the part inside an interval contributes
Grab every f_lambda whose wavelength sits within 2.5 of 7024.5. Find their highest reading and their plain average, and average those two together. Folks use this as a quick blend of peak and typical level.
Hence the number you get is 14.4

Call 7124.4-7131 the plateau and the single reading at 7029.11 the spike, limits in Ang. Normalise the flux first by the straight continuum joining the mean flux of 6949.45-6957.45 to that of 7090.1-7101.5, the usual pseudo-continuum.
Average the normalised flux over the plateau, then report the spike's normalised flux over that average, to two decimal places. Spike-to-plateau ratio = 1.07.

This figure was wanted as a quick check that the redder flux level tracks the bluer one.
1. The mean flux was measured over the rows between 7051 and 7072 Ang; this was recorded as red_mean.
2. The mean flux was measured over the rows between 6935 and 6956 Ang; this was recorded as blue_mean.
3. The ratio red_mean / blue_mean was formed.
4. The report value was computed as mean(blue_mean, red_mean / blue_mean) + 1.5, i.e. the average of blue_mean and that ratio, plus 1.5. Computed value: 8.94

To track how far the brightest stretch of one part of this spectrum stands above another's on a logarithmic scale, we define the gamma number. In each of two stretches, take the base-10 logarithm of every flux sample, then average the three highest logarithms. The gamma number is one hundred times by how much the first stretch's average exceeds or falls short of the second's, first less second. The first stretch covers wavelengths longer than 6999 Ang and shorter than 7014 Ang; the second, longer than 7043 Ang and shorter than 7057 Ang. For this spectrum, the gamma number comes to 2.4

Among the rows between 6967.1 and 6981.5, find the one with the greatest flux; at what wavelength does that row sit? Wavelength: 6975.90 Ang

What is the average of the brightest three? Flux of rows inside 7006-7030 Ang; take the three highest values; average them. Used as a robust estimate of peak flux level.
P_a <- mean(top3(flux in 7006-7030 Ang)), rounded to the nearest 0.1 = 14.8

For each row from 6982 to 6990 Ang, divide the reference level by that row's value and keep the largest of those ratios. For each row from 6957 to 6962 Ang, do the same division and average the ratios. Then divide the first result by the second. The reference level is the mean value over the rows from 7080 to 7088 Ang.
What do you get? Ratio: 0.96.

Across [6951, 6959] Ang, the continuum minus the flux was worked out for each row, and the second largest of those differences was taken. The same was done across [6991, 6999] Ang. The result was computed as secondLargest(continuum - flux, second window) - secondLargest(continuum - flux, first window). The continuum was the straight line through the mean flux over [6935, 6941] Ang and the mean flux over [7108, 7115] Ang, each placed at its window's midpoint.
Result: -1.0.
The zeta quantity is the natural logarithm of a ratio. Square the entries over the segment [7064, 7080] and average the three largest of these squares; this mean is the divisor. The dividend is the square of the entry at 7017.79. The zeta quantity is 0.056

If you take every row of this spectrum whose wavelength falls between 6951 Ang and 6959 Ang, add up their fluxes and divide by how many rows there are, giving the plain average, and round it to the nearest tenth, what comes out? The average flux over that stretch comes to 13.5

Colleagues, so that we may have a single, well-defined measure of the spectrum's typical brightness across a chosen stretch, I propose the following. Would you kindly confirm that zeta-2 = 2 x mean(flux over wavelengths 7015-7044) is 28.7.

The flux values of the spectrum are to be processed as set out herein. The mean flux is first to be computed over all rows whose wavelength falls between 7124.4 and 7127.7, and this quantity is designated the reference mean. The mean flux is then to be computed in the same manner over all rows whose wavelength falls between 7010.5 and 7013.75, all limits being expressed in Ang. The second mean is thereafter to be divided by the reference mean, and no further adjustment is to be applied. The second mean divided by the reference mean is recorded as 1.08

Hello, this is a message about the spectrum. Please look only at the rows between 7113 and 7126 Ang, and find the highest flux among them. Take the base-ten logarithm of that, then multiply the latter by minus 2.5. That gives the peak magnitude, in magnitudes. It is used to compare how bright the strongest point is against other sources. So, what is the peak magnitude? -2.86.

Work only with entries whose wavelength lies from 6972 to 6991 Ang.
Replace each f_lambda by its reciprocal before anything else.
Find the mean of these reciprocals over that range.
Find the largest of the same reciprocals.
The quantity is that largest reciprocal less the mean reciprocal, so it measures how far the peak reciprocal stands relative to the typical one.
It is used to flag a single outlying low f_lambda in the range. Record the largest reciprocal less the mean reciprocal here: 0.0011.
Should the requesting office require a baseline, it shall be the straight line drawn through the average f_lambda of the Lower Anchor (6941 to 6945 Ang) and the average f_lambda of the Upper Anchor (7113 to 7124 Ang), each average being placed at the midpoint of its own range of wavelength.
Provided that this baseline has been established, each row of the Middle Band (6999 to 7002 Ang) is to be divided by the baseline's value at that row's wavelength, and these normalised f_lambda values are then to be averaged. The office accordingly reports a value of 1.02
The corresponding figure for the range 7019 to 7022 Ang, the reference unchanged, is 1.04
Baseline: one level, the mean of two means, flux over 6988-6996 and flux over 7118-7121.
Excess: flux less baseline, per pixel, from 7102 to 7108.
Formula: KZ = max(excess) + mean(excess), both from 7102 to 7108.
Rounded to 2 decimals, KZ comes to 0.14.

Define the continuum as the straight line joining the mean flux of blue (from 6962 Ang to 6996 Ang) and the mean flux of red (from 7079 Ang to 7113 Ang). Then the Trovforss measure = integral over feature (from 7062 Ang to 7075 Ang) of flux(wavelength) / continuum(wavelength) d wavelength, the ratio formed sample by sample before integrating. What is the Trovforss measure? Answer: 12.5 Ang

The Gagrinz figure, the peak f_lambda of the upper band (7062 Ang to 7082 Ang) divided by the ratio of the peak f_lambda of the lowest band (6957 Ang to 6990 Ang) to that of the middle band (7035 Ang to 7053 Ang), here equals 14.20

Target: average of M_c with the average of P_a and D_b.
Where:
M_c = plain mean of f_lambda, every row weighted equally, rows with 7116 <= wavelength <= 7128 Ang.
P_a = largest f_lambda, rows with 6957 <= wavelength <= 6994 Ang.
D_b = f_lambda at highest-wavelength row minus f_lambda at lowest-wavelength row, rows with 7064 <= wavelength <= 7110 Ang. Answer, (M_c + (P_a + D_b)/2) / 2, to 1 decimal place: 10.6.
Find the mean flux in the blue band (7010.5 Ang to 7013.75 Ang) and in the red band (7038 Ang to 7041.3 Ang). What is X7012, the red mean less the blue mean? -0.7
